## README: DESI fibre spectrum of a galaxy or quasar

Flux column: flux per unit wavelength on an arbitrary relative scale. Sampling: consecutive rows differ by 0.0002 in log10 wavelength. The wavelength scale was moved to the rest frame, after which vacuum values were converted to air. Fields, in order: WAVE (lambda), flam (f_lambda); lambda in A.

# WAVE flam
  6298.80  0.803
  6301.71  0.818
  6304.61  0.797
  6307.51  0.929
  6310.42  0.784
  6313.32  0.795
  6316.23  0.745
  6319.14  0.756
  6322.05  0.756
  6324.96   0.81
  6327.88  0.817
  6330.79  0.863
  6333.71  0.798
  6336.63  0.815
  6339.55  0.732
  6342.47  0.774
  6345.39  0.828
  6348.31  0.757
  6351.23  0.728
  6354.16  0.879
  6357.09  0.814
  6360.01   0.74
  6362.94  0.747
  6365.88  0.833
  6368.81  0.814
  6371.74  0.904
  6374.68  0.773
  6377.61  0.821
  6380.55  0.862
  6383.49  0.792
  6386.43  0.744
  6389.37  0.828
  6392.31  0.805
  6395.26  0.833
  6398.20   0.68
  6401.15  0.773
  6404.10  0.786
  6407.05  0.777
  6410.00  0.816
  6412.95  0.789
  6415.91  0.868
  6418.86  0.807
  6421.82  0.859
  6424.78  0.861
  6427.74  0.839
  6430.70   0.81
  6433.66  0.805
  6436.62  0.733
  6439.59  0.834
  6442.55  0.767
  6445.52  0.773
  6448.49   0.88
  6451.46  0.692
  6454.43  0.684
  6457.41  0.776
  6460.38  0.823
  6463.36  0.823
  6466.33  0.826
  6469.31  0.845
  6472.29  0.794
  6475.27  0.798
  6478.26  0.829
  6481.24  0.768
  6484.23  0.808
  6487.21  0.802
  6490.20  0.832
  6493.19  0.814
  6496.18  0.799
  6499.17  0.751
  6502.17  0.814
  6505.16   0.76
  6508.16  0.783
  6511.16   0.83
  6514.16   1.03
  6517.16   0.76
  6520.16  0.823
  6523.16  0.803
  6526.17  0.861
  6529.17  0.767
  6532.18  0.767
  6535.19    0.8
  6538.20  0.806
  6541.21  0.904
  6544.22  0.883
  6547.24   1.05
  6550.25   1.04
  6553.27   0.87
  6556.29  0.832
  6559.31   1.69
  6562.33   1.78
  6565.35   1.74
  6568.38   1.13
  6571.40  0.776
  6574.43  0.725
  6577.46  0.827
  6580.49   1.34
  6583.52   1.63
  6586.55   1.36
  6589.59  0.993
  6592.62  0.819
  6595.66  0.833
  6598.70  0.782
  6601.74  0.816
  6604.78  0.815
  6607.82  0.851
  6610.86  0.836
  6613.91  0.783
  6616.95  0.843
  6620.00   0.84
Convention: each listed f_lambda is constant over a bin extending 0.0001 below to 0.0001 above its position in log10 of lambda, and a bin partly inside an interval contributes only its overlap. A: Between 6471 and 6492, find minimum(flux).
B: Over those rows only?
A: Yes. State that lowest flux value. 0.768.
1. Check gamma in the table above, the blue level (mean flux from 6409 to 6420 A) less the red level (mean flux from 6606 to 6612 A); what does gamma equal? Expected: -0.023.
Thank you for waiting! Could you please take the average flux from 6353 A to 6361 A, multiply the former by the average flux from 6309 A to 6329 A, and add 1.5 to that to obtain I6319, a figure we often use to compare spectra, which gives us 2.13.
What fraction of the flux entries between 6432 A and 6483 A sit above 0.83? 0.18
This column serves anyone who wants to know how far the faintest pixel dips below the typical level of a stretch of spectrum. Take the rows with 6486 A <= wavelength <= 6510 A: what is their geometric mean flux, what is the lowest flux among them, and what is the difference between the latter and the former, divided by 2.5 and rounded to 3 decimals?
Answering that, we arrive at -0.017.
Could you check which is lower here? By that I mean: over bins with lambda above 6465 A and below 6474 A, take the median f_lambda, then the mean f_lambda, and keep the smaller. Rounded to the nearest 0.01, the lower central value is 0.82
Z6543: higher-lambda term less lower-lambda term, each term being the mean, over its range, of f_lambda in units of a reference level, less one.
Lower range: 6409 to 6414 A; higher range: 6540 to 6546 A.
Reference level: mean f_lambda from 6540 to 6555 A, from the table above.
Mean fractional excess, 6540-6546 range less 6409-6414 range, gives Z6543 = 0.10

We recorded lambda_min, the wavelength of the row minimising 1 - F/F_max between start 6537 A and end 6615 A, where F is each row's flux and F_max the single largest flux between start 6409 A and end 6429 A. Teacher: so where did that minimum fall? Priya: 6562.33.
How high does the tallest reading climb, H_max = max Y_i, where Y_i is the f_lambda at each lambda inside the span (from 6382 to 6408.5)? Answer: 0.833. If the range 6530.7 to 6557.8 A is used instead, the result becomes 1.05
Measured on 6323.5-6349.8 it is 0.863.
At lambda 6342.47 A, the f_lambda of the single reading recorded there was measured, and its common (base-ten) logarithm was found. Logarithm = -0.111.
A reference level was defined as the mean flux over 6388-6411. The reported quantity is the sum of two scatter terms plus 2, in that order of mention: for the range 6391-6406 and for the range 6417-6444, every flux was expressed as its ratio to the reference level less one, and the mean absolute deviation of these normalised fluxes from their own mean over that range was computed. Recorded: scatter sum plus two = 2.09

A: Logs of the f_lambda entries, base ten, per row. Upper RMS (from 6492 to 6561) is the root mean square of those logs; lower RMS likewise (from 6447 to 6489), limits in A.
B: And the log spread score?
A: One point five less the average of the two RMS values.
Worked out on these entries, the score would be 1.40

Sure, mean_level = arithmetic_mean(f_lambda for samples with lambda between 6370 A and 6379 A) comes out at 0.83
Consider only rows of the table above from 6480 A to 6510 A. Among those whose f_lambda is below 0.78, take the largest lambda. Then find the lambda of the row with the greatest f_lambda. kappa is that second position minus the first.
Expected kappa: -15.0 A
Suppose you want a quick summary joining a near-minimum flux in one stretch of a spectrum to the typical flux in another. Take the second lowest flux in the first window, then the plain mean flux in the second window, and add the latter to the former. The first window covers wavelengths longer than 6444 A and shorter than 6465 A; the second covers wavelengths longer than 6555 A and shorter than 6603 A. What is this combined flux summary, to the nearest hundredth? 1.82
